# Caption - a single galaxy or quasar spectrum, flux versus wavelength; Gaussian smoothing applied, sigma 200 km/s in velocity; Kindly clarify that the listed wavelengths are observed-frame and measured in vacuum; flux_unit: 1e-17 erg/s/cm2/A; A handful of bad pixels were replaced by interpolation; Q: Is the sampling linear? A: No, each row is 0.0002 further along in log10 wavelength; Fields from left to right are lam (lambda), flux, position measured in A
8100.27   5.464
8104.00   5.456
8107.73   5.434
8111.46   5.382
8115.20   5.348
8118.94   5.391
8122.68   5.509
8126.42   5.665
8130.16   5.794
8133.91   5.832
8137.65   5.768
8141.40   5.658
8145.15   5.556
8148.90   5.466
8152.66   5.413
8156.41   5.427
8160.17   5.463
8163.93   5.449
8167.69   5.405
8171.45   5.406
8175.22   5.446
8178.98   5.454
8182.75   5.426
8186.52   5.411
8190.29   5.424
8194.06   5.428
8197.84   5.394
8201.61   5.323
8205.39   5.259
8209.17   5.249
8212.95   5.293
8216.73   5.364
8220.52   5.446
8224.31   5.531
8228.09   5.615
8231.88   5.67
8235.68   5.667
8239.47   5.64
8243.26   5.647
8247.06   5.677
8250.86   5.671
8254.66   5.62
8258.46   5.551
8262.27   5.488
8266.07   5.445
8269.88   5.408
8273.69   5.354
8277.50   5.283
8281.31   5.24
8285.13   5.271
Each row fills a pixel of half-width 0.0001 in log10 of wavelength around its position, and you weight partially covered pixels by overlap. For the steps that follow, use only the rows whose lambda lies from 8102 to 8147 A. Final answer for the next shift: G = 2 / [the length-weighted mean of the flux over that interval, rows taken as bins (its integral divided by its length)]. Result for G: 0.359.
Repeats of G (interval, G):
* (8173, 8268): 0.365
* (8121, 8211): 0.365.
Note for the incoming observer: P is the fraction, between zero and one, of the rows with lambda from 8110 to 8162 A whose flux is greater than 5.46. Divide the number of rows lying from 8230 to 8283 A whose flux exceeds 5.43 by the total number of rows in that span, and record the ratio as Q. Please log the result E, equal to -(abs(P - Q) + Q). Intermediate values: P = 0.64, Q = 0.71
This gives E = -0.8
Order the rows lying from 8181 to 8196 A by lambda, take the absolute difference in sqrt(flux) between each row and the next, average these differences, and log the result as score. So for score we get 0.002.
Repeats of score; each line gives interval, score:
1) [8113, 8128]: 0.023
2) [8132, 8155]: 0.018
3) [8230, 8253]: 0.003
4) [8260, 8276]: 0.010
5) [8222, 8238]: 0.010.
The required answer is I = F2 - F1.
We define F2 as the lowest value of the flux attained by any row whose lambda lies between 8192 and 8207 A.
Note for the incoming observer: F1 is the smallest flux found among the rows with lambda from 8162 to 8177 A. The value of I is -0.15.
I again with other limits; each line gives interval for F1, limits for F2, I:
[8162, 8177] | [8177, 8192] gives 0.01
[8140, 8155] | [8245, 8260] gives 0.14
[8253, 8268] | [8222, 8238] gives 0.09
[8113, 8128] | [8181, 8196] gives 0.06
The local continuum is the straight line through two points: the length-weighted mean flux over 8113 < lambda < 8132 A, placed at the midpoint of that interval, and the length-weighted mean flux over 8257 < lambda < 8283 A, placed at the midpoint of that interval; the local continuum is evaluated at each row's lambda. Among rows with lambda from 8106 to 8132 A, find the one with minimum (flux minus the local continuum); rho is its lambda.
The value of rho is 8115.20 A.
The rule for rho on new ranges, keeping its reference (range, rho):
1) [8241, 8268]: 8266.07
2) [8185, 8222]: 8209.17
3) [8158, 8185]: 8167.69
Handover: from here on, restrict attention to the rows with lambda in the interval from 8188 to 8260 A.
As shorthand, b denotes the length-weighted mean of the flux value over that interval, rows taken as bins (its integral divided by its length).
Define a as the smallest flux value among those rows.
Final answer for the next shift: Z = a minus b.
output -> -0.25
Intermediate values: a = 5.249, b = 5.498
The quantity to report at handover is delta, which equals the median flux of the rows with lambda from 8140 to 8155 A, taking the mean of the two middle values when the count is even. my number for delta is 5.51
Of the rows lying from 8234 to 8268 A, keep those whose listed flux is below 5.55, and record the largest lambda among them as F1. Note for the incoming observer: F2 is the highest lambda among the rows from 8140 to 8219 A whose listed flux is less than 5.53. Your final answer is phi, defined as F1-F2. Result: 49.3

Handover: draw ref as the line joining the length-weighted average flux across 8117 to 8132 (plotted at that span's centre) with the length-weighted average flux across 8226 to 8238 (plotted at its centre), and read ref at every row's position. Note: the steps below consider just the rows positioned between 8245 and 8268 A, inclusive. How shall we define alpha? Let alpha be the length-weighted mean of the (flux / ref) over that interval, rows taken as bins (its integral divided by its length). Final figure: 0.984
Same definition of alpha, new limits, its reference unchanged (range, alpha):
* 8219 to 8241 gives 0.991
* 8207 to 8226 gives 0.952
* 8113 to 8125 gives 0.971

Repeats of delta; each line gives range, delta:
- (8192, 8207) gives 5.36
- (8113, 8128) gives 5.45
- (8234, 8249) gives 5.66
